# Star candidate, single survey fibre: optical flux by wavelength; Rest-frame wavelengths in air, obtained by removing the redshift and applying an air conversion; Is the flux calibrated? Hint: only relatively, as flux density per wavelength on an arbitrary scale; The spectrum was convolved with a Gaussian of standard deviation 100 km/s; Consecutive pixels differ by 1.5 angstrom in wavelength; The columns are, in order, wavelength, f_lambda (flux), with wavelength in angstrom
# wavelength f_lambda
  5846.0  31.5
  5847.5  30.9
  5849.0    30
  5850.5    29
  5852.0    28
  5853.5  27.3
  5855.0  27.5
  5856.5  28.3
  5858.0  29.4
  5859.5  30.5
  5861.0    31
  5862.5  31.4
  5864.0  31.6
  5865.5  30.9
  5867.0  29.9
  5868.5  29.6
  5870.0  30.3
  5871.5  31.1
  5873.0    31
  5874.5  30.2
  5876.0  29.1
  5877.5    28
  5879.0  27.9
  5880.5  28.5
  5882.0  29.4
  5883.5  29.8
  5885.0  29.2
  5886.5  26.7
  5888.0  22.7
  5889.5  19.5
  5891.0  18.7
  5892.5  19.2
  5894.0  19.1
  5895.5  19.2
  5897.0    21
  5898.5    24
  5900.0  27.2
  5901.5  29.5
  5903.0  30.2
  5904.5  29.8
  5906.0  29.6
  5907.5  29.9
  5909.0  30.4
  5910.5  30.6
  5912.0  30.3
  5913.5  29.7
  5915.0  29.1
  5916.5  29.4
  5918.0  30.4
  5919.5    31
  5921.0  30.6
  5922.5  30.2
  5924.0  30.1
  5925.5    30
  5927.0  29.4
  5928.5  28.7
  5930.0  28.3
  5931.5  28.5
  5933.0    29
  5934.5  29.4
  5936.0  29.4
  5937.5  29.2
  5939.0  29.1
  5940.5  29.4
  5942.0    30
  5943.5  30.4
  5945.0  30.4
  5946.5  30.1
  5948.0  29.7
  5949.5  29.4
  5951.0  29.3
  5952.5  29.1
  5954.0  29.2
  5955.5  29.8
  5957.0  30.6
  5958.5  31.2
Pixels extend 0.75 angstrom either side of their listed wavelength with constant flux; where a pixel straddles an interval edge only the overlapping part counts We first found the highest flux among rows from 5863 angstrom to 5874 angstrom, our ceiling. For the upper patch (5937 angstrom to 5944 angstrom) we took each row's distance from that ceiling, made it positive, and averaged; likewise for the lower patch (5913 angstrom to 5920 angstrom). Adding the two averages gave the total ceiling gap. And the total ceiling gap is 3.7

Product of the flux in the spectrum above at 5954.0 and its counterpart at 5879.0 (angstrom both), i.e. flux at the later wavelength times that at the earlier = 815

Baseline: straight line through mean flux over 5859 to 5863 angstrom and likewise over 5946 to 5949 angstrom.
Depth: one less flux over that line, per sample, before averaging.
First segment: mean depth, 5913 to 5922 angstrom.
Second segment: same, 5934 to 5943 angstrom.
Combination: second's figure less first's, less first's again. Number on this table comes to 0.00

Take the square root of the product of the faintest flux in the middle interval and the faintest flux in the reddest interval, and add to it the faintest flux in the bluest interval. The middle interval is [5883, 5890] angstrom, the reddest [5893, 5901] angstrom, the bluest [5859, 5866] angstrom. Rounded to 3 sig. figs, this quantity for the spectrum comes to 49.8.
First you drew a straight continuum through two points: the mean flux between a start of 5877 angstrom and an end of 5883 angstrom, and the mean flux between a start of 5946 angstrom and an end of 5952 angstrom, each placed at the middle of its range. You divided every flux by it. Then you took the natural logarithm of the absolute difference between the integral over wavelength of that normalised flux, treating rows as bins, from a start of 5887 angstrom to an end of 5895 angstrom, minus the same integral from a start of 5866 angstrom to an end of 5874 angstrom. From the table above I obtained 1.1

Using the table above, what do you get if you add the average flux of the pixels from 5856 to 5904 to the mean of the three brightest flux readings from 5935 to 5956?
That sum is 57.6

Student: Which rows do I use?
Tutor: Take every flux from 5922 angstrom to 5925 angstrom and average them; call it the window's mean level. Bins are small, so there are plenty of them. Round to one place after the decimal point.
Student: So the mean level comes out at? 30.1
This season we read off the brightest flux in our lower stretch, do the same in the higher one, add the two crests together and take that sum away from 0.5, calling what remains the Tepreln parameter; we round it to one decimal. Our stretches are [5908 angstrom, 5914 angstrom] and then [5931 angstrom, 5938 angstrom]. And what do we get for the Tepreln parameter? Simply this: -59.5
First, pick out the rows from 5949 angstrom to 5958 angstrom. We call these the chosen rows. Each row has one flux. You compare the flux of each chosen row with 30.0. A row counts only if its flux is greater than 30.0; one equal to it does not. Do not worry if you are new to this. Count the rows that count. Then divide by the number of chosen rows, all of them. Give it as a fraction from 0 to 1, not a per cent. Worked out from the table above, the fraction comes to 0.2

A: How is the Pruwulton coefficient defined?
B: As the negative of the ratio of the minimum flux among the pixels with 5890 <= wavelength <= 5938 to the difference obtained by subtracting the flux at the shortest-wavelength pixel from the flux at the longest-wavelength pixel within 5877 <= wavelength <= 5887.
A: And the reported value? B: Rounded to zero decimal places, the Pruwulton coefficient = 14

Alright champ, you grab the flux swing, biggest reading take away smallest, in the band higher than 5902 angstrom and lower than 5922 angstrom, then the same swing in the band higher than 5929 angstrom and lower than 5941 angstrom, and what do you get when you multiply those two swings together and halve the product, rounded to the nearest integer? 1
